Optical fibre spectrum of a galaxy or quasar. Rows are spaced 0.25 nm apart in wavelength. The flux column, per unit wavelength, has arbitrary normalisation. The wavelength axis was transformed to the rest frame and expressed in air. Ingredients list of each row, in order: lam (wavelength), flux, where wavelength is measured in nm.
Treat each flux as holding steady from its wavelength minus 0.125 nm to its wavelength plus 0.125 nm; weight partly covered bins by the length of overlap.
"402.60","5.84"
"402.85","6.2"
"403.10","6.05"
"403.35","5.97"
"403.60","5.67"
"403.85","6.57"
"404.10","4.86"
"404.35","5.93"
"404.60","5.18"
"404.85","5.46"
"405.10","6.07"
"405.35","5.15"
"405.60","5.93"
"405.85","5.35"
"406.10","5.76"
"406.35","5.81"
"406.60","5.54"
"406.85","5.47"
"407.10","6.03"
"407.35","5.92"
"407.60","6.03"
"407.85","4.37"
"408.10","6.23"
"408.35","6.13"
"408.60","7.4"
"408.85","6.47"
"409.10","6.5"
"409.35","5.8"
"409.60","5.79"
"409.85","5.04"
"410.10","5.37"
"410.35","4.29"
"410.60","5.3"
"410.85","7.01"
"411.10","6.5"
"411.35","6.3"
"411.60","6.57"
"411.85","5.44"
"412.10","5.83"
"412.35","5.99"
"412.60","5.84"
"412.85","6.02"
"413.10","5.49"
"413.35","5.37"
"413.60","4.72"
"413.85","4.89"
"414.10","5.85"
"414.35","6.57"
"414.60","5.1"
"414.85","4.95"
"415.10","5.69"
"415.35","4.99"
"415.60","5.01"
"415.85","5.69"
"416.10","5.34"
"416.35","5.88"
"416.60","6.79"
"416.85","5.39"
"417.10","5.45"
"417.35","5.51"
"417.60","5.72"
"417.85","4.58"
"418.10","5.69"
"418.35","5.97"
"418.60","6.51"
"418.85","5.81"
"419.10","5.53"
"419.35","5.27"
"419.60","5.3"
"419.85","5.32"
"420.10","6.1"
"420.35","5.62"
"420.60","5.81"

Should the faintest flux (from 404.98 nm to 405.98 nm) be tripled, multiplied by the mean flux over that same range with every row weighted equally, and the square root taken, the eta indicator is 9.3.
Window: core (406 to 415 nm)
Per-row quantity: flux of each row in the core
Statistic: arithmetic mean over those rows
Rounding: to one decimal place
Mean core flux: 5.8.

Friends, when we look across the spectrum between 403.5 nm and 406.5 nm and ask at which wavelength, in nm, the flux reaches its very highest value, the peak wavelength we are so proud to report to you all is 403.85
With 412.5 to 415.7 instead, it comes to 414.35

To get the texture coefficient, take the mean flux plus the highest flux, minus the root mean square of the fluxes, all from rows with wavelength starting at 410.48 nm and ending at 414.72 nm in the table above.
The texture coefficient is 6.98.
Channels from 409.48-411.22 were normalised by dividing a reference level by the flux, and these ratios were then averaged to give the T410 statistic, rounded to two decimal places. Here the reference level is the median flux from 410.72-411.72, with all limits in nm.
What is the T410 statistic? 1.19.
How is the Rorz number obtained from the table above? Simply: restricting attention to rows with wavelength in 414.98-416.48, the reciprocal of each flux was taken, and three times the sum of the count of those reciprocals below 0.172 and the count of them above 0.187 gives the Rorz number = 12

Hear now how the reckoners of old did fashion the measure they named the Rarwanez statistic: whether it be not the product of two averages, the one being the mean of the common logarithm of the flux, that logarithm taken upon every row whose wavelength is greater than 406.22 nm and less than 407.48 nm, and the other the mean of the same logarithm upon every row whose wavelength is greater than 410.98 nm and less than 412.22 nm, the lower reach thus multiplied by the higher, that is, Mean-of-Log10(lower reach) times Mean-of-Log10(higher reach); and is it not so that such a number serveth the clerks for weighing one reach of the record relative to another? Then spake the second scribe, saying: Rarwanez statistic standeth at 0.597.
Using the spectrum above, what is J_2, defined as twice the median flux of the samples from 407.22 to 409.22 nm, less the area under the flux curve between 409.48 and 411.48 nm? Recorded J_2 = 0.96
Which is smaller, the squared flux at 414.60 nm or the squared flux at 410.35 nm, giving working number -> 18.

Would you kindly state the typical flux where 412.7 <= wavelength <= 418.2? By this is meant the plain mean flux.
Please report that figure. 5.5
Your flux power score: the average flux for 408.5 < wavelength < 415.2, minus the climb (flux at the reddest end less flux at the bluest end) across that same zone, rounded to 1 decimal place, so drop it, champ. 7.5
